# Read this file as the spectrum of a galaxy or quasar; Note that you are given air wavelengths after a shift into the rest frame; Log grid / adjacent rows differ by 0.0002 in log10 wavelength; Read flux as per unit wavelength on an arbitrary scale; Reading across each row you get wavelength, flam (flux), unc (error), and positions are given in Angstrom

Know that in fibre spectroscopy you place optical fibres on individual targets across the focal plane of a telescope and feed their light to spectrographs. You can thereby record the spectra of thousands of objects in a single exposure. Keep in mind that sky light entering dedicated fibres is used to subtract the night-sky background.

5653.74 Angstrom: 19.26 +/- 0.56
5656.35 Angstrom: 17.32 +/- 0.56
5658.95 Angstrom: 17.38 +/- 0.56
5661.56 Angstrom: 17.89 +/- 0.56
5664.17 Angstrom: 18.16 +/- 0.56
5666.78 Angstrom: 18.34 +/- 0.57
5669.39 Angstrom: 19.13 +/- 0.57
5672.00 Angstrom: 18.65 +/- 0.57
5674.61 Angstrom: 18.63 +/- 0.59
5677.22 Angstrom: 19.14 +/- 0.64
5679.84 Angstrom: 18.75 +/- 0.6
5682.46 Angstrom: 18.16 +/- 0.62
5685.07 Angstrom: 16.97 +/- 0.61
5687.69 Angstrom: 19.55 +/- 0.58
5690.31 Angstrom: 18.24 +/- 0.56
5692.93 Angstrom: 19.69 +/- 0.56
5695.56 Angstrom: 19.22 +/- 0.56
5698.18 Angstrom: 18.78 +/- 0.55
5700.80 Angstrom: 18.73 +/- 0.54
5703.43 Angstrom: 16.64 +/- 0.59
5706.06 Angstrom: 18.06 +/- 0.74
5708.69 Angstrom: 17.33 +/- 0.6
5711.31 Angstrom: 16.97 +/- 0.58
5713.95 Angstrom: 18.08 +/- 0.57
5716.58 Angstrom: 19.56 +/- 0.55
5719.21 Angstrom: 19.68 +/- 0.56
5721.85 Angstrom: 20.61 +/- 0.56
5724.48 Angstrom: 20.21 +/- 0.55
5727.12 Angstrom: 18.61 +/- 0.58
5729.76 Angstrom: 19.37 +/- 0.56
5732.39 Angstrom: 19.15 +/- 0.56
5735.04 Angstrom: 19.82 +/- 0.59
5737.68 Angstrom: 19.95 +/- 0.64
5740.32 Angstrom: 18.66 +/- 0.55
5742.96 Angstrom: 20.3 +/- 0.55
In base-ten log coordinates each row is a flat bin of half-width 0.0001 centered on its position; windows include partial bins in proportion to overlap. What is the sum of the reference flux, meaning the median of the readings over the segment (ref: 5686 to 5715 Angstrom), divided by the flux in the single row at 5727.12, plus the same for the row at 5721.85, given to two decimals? 1.87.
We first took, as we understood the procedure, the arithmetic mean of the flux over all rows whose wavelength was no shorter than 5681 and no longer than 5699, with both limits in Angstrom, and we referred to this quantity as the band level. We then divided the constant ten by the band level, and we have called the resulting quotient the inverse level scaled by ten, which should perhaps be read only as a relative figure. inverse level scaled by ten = 0.536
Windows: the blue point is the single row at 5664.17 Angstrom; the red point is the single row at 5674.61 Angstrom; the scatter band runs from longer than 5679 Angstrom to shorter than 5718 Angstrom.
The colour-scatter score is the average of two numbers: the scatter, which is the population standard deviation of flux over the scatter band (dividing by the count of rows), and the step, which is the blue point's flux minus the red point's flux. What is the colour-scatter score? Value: 0.25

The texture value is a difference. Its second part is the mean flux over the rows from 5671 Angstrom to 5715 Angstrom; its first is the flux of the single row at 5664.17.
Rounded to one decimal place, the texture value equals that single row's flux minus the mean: -0.2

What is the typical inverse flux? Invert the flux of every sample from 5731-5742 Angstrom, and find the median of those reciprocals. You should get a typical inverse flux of 0.051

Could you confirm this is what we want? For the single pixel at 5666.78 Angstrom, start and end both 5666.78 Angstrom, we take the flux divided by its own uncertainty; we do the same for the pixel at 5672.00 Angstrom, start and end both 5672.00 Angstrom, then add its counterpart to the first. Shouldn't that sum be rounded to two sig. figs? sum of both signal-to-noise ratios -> 65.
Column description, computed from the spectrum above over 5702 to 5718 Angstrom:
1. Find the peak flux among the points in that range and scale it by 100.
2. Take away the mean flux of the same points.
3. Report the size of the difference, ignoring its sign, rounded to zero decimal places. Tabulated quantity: 1938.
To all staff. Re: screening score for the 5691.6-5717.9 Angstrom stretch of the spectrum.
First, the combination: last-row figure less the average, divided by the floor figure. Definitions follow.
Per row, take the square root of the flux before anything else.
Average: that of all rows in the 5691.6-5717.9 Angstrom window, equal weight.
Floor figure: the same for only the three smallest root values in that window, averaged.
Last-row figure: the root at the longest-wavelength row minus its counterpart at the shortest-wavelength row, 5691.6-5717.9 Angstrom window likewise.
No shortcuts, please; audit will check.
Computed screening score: -1.04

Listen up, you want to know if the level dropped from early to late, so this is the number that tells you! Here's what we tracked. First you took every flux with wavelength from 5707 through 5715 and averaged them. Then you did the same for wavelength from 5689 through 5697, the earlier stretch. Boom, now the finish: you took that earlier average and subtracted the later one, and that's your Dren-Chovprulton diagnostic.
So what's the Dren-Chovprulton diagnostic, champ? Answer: 1.6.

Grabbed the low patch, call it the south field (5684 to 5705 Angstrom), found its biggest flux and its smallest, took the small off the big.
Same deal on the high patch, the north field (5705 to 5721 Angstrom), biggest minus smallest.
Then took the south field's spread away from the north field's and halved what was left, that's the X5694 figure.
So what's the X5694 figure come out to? -0.17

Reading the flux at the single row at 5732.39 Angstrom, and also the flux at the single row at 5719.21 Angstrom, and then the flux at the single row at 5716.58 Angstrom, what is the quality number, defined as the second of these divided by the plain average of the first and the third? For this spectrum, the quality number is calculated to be 1.02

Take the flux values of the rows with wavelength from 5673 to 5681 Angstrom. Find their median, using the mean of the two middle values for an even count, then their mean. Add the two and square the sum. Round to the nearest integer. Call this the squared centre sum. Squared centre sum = 1413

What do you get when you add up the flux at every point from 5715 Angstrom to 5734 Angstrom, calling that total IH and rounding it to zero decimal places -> 137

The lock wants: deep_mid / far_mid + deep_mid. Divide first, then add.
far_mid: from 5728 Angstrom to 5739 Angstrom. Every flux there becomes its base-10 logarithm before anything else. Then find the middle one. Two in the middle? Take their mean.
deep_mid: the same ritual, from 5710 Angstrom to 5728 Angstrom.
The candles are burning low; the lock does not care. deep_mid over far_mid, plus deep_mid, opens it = 2.291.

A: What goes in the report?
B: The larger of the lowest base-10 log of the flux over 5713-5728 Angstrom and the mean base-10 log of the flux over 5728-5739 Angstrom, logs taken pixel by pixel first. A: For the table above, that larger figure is 1.29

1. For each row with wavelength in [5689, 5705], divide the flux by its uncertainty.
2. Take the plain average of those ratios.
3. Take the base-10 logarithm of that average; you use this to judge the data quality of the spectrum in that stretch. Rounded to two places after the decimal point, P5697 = 1.52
